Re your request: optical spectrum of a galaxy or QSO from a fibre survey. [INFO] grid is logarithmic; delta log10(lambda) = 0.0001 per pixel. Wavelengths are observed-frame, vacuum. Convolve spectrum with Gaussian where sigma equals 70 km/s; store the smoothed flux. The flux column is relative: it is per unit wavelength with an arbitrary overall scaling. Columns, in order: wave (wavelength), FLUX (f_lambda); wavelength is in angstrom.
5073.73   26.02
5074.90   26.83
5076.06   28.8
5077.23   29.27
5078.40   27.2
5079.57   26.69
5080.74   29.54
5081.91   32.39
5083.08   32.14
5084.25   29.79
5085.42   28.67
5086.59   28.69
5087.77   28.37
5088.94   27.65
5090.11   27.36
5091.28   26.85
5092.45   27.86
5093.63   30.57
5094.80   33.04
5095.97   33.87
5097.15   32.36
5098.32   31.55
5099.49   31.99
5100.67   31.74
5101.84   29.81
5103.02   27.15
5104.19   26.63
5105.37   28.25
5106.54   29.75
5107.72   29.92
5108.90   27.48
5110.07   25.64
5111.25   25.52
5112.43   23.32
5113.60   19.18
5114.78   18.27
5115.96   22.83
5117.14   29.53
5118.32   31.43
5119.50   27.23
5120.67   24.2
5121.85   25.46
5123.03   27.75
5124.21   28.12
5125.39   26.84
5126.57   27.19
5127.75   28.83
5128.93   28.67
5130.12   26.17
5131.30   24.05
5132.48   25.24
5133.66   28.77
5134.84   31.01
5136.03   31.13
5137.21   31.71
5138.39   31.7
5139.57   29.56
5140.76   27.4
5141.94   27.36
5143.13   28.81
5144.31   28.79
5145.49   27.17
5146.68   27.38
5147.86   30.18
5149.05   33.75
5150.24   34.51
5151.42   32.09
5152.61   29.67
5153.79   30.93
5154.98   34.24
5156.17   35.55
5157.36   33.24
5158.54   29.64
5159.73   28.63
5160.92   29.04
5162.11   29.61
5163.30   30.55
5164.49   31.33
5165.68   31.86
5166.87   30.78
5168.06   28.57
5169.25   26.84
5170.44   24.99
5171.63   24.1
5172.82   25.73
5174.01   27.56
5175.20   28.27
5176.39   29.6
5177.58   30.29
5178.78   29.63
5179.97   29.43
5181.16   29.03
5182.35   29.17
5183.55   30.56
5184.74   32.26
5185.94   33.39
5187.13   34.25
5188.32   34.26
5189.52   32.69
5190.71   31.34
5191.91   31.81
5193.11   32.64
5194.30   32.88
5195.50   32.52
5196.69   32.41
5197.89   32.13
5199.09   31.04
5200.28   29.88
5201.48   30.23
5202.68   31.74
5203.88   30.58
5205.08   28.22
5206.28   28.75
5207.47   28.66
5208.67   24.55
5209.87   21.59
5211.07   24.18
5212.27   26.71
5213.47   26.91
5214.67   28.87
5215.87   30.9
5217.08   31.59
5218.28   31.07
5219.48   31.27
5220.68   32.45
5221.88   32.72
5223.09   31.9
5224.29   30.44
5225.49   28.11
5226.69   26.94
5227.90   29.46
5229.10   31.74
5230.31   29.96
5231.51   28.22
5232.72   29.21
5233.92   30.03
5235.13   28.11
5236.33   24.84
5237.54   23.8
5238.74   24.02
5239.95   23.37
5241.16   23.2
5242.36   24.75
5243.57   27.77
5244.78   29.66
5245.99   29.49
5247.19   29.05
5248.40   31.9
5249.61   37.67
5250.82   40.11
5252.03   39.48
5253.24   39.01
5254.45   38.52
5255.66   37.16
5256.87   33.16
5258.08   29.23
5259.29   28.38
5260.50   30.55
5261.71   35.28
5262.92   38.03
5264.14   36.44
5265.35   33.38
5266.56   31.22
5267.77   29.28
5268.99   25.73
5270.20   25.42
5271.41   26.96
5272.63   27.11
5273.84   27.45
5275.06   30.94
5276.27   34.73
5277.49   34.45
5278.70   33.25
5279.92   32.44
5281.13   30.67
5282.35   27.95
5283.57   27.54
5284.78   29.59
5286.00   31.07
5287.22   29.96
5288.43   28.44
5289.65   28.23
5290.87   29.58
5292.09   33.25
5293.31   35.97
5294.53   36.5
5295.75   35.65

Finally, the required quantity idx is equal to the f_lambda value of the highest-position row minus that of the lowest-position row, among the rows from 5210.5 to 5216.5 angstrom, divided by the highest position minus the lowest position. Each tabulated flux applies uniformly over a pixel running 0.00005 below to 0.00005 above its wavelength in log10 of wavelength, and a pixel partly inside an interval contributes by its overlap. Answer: 1.4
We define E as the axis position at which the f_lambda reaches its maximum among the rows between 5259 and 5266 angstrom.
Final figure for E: 5262.92 angstrom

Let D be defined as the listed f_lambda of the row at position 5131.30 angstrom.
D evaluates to 24.05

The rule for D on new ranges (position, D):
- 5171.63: 24.1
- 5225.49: 28.11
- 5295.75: 35.65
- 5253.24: 39.01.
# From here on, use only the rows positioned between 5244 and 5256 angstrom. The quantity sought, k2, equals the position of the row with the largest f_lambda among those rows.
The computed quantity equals 5250.82 angstrom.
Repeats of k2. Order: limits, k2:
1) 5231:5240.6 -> 5233.92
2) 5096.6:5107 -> 5097.15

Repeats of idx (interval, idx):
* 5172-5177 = 1.1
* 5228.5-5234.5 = -0.4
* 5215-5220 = 0.1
